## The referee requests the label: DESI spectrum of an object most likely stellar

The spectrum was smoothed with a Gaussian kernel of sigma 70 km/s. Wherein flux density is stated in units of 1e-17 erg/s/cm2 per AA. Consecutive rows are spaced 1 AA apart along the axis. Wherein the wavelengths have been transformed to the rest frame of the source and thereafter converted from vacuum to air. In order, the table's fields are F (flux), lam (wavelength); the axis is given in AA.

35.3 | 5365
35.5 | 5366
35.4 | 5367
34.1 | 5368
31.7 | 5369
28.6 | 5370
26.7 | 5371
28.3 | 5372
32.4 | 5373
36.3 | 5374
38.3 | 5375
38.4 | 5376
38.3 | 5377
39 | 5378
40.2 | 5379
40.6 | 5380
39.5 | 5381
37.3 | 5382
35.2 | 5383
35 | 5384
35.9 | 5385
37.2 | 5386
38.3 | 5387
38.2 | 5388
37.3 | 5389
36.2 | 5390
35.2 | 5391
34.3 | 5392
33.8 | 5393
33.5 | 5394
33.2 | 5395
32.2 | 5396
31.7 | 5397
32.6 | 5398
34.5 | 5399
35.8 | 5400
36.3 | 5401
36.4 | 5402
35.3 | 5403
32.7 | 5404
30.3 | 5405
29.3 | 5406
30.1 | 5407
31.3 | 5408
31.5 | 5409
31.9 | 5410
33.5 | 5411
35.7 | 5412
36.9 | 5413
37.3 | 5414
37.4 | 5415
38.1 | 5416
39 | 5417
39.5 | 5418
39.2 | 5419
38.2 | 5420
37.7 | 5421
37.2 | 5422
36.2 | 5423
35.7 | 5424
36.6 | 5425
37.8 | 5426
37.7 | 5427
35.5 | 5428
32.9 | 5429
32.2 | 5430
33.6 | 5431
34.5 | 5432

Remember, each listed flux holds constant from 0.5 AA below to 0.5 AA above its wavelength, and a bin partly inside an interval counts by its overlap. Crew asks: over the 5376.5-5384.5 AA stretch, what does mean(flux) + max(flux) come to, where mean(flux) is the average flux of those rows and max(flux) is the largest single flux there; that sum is 78.7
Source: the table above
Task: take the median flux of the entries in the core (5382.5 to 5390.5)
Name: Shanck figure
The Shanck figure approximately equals 37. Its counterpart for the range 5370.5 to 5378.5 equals 37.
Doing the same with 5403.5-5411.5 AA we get 31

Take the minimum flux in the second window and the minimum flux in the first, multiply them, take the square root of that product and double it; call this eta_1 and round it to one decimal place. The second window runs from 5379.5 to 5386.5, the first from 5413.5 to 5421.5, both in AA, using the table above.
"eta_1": 72.3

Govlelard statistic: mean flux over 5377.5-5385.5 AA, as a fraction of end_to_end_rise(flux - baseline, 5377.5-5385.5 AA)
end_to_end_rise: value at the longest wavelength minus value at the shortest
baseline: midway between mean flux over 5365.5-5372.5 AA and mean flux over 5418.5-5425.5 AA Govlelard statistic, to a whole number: -12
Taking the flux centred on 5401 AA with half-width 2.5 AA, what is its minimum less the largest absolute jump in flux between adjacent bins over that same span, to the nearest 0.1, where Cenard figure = 33.2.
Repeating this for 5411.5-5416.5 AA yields 34.5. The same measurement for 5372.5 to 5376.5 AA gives 28.5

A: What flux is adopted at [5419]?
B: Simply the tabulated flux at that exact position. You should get 39.2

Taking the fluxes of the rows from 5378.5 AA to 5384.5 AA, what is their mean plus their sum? 266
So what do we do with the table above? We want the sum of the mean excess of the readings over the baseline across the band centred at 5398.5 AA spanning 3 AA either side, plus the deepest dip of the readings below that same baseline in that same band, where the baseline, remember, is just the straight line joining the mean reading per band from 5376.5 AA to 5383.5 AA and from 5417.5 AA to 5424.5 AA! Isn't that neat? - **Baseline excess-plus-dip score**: 2.2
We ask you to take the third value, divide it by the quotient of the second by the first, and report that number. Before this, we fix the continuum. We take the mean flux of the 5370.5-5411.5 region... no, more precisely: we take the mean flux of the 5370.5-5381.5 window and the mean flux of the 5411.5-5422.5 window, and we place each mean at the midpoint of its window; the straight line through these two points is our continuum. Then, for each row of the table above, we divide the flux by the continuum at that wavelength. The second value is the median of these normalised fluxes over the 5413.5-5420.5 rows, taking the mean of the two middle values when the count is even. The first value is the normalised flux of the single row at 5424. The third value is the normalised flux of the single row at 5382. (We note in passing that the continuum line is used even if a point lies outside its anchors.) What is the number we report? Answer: 0.95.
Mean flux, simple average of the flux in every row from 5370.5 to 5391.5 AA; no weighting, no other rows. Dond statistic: 36.4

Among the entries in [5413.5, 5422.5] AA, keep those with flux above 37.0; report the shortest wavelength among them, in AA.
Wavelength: 5414 AA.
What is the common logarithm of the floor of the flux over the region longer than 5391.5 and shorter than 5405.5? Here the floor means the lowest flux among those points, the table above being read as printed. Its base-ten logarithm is 1.48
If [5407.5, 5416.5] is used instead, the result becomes 1.50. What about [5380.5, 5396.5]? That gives 1.51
